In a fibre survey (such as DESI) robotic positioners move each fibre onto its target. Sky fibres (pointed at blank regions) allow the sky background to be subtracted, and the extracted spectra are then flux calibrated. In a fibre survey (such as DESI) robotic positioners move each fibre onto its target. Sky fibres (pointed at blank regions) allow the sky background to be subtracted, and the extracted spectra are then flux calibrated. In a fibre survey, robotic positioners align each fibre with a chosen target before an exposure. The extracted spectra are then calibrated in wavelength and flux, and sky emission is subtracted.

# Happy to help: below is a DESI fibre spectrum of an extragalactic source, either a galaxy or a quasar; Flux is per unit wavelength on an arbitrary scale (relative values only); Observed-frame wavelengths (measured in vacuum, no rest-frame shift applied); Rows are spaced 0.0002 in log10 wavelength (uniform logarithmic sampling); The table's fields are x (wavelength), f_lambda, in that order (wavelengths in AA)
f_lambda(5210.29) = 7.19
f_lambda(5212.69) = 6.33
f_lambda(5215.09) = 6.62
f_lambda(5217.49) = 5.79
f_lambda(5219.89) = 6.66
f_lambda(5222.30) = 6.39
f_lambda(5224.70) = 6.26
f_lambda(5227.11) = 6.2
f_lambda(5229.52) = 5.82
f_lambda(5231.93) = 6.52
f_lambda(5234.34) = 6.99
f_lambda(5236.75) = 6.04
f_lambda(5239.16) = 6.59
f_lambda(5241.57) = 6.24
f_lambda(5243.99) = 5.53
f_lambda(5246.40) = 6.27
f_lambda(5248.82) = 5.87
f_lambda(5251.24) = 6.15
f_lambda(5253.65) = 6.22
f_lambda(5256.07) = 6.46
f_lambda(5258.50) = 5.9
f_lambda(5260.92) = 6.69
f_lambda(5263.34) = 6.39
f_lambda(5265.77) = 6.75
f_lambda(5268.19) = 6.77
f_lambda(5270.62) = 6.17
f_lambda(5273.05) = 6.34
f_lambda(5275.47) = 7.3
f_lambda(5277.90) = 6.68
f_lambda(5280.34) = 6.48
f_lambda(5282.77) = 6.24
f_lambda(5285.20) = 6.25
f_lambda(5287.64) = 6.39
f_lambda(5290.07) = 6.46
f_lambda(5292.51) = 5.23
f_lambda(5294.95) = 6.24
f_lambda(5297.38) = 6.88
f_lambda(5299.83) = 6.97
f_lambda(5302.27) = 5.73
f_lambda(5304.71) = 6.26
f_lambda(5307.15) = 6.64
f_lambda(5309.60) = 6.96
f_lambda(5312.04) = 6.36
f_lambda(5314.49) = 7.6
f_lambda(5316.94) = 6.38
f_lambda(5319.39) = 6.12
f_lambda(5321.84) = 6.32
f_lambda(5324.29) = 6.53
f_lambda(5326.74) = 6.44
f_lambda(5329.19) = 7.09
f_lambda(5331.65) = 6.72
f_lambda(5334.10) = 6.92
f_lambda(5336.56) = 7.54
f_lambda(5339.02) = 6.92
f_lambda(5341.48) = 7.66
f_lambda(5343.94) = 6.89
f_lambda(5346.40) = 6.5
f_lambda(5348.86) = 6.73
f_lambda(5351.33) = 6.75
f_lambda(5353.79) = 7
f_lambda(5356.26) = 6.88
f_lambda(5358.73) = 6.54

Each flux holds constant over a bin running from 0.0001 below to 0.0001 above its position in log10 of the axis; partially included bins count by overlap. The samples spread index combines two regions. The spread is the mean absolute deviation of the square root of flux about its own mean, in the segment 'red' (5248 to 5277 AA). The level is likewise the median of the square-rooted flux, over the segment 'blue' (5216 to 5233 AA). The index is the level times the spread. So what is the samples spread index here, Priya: 0.154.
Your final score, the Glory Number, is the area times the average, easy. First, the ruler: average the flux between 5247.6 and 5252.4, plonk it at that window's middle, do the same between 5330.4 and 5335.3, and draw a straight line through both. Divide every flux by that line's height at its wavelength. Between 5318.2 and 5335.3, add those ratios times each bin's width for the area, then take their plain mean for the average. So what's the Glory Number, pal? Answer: 16.3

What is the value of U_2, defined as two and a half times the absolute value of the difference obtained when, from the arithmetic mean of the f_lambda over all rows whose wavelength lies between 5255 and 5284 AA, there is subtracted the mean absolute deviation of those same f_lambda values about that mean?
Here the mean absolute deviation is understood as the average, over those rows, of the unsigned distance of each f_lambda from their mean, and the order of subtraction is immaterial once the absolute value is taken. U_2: 15.6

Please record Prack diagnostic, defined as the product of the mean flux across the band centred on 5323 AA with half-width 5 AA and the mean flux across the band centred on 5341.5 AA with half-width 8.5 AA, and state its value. 45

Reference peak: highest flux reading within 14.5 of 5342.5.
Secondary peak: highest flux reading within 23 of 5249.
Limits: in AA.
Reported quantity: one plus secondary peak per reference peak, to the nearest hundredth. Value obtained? 1.91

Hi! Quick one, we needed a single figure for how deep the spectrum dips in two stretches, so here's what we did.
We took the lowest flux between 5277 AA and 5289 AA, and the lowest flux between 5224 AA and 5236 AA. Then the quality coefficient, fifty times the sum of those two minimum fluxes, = 603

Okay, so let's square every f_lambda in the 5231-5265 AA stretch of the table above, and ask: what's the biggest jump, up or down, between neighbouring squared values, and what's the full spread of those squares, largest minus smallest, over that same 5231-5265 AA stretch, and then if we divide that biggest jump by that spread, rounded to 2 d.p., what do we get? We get 0.68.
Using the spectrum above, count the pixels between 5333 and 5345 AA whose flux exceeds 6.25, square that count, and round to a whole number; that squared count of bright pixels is 25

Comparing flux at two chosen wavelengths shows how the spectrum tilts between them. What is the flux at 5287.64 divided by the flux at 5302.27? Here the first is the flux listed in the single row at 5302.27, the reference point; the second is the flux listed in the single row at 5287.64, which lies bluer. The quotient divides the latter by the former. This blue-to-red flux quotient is 1.12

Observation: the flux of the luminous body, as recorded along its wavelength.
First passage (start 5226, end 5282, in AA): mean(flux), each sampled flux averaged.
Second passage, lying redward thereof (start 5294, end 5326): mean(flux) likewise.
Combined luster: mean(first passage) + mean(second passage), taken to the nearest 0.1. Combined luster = 12.9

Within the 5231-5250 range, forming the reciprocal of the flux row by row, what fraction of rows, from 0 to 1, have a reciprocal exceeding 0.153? 0.75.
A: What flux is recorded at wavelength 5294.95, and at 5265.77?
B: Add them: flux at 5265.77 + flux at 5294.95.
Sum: 13.0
